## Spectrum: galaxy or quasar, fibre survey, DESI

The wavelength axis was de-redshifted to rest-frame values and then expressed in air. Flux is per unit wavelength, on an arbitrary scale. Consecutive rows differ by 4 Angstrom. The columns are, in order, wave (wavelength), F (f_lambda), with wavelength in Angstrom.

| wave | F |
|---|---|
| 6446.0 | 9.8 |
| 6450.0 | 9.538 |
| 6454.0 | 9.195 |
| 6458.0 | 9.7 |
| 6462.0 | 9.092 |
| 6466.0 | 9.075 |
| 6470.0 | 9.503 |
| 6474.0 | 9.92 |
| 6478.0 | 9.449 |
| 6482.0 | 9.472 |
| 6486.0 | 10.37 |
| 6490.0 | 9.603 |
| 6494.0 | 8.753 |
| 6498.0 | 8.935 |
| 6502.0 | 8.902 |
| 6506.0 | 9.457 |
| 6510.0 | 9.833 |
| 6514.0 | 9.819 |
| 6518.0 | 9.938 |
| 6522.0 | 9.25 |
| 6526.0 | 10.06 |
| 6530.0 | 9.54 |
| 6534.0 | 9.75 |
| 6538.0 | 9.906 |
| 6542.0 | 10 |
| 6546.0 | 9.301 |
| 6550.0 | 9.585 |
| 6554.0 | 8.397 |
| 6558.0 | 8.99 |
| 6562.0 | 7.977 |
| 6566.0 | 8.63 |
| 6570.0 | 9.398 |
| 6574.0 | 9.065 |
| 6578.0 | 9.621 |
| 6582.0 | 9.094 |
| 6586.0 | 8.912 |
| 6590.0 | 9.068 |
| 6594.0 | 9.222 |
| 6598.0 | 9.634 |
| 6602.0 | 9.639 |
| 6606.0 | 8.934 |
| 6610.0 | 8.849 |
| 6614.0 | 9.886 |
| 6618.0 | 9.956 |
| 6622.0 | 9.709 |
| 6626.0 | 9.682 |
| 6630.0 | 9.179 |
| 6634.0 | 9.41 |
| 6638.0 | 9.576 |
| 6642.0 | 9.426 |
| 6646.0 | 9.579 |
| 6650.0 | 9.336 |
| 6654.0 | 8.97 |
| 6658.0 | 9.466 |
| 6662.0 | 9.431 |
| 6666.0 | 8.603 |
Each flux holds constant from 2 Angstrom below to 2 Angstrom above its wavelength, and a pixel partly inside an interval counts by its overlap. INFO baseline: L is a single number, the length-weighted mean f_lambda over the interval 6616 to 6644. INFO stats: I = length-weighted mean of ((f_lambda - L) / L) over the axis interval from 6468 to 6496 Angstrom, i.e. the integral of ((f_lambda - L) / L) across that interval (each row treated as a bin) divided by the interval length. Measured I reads 0.002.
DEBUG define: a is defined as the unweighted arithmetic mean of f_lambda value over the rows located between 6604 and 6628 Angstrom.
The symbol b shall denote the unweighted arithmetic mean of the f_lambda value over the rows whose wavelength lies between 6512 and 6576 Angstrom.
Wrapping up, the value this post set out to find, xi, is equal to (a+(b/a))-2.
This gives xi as 8.49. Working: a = 9.50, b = 9.35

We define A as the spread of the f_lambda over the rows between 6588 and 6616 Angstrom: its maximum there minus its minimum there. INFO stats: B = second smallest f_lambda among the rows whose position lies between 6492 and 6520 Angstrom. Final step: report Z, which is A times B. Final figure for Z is 9.2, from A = 1.0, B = 8.902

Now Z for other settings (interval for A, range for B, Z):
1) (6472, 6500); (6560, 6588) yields 14.0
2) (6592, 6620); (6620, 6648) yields 10.4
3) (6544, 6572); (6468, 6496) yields 15.2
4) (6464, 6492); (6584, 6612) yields 11.5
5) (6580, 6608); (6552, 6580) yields 6.1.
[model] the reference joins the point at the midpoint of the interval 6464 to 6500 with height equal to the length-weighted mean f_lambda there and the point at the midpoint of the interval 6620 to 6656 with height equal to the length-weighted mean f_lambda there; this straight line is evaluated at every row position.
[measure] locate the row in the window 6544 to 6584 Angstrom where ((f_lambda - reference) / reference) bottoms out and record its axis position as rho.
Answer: 6562.0 Angstrom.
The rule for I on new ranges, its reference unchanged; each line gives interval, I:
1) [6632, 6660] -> -0.018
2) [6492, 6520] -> -0.019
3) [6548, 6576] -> -0.073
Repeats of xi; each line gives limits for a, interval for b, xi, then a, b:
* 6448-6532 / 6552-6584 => 8.43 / 9.50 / 8.90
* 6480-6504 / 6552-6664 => 8.33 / 9.34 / 9.25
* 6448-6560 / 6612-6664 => 8.48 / 9.48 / 9.51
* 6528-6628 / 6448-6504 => 8.32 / 9.31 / 9.39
